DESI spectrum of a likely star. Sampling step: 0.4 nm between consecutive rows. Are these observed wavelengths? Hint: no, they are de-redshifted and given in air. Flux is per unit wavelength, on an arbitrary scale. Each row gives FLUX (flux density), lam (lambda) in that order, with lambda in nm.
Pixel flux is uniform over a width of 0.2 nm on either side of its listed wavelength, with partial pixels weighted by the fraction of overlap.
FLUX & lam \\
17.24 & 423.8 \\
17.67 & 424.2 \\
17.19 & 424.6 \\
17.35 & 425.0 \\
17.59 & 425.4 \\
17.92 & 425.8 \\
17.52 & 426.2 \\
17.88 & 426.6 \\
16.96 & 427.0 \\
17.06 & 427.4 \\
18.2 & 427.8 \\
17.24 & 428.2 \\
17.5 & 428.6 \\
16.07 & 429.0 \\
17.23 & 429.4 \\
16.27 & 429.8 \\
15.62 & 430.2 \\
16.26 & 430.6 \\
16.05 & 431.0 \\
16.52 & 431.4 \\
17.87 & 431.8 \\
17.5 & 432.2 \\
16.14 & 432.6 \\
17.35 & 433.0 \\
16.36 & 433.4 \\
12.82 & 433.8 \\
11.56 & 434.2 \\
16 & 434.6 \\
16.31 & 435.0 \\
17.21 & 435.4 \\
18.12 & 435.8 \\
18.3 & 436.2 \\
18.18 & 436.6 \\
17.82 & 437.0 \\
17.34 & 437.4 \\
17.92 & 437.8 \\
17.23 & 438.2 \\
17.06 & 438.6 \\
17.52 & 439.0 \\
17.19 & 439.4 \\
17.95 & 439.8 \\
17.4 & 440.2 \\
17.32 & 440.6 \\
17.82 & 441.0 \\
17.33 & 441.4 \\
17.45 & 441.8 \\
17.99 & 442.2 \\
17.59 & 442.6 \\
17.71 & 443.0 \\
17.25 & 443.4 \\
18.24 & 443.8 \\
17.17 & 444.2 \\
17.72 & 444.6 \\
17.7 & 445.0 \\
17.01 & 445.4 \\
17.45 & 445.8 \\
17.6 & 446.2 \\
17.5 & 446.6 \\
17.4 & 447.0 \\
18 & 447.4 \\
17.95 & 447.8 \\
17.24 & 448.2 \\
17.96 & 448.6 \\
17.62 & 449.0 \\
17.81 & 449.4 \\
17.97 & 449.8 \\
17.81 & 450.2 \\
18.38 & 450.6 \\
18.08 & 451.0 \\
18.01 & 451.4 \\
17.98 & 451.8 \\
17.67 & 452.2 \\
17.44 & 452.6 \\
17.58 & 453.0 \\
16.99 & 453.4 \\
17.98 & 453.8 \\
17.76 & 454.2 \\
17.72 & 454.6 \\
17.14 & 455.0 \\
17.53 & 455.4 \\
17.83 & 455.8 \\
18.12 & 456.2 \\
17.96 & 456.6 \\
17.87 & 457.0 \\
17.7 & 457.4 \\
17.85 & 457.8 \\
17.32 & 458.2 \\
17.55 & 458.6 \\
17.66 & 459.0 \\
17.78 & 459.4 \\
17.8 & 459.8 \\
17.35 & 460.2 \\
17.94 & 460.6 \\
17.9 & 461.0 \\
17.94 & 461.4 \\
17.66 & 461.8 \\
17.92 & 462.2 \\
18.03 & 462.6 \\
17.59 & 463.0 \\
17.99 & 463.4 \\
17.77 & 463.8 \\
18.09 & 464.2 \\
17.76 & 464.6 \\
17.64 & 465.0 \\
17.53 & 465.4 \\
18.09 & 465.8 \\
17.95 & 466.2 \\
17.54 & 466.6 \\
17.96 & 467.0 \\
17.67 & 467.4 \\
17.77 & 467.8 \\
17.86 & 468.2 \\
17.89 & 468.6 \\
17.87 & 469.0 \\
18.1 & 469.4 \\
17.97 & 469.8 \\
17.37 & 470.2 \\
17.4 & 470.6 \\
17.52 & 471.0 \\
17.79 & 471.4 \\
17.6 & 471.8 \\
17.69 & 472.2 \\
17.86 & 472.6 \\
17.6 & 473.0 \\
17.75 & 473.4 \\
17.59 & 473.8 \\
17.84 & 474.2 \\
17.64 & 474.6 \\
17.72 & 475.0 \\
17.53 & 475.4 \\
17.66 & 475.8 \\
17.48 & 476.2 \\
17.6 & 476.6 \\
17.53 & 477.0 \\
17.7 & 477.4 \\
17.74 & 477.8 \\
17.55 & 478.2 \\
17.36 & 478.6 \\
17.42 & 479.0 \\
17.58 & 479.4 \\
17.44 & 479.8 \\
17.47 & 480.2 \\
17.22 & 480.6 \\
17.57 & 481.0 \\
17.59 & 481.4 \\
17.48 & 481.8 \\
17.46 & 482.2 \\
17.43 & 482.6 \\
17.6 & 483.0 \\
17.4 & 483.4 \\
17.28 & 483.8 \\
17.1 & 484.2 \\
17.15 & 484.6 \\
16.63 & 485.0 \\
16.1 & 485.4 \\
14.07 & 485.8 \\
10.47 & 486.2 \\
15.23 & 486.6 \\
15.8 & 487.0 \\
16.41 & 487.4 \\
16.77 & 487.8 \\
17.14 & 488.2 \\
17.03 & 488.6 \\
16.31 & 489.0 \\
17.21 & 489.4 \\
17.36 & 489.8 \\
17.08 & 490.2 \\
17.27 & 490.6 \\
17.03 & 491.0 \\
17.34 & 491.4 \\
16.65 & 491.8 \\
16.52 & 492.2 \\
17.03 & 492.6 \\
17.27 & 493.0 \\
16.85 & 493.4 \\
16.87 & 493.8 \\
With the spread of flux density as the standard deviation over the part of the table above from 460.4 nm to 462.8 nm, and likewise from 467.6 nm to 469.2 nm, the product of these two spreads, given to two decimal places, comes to 0.01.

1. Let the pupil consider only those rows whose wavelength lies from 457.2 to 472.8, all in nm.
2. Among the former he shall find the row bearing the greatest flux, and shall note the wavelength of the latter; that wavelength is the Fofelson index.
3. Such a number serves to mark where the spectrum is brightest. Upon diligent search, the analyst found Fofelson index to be 469.4 nm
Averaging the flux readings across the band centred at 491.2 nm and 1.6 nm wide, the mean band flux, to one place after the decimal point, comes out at 17.1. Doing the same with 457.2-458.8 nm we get 17.6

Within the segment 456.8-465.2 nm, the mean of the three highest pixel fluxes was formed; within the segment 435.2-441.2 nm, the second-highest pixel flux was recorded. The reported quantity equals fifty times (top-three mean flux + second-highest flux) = 1811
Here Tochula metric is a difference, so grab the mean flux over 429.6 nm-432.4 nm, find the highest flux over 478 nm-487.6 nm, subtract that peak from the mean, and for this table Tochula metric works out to -1.0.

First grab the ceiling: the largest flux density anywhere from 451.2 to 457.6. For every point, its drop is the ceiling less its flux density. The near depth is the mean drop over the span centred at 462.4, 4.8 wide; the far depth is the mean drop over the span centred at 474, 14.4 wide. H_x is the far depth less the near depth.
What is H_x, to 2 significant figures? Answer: 0.18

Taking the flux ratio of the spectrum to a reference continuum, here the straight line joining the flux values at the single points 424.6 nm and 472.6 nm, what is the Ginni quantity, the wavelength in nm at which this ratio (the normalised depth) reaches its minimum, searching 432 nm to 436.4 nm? 434.2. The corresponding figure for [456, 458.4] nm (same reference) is 458.2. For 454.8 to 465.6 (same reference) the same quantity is 455.0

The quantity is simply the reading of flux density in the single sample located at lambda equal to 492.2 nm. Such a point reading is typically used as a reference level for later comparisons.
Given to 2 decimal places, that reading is 16.52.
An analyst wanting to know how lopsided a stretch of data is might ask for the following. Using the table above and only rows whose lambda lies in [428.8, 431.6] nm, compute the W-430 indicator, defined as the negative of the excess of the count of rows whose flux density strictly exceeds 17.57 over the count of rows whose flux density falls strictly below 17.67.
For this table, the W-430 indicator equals 7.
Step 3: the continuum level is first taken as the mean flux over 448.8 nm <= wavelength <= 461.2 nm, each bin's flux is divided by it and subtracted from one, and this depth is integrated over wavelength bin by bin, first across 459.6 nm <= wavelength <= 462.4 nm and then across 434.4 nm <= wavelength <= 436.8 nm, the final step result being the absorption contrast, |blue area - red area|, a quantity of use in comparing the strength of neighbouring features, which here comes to 0.06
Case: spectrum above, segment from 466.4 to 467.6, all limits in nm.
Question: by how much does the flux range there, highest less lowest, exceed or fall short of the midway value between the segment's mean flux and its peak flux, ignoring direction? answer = 17.4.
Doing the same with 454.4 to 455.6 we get 17.0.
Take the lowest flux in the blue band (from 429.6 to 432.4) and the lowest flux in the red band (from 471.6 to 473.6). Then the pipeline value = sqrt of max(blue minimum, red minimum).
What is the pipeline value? 4.195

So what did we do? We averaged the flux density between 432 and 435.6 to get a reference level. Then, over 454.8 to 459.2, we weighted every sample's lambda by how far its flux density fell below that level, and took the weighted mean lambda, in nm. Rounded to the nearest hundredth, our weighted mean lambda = 457.01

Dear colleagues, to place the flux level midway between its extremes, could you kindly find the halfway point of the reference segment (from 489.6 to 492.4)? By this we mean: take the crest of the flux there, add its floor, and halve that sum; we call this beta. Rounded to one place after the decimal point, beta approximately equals 16.9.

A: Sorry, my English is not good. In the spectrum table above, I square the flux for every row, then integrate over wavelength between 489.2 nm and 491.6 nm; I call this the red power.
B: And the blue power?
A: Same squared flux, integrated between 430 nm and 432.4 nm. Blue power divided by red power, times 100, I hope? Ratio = 94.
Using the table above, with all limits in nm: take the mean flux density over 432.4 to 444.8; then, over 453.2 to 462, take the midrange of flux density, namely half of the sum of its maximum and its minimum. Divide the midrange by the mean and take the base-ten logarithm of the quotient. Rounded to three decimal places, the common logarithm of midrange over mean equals 0.012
